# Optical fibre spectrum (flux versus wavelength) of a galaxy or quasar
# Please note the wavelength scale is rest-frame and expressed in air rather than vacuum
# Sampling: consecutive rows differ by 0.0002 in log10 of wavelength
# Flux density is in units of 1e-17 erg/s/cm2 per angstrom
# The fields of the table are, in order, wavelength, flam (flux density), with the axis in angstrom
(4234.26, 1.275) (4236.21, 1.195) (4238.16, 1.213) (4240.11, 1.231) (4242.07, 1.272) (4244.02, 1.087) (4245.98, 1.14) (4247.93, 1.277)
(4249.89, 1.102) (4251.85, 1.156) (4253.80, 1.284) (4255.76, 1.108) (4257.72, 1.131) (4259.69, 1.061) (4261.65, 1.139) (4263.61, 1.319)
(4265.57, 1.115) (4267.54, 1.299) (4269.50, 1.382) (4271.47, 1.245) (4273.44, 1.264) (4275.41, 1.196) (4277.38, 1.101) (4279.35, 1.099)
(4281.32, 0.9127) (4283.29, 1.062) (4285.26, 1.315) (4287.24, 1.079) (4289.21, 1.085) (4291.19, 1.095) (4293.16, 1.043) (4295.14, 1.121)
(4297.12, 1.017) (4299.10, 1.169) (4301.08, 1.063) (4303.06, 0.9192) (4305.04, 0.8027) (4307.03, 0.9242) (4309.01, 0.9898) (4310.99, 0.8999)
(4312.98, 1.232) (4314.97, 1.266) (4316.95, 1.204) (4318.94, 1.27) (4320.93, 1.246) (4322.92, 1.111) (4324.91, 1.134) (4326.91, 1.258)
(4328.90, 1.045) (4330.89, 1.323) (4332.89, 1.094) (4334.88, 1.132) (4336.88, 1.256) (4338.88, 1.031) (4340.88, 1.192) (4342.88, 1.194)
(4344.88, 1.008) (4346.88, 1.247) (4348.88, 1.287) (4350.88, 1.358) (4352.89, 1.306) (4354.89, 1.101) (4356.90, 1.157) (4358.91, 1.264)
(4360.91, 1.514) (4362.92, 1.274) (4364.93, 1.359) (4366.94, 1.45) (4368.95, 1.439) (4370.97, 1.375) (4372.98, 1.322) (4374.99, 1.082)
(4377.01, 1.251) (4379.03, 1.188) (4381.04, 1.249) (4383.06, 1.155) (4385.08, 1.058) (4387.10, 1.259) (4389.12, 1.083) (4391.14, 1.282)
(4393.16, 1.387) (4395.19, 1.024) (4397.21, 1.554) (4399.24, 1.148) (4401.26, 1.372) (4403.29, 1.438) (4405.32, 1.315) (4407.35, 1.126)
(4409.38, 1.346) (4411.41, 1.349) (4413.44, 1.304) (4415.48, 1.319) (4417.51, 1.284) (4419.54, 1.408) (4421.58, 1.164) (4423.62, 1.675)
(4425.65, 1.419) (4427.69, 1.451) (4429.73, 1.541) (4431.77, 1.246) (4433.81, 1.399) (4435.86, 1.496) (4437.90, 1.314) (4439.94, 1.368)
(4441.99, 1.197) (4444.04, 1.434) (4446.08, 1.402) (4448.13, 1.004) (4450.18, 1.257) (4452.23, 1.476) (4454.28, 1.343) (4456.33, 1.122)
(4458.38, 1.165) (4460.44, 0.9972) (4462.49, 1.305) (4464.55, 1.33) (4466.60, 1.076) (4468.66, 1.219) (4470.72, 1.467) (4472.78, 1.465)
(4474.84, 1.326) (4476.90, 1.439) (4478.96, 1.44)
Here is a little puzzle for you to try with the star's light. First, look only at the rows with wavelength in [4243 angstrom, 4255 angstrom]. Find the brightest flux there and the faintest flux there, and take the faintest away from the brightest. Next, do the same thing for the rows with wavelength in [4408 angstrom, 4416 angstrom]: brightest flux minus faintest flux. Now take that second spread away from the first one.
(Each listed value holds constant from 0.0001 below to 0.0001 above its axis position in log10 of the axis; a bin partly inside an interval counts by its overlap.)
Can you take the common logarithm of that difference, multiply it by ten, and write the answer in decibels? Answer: -8.2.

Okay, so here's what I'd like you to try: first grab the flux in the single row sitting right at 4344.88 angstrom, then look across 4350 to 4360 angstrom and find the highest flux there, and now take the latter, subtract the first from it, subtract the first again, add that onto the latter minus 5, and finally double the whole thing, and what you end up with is -8.6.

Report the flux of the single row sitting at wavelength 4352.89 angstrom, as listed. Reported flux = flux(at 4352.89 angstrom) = 1.306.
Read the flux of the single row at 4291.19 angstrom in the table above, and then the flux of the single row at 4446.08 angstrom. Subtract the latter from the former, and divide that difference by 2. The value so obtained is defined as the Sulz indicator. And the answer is -0.15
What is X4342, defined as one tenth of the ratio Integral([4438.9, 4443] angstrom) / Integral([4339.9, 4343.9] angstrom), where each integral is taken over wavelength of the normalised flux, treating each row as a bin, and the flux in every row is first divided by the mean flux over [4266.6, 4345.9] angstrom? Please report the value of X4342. 0.110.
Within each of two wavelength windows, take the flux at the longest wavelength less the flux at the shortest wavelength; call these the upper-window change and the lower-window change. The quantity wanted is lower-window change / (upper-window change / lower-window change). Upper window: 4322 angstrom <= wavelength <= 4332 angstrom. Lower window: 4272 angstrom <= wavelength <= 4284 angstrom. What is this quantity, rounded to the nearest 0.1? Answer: 0.2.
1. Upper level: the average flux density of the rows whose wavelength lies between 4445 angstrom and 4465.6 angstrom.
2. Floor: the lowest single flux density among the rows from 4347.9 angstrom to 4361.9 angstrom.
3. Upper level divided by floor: 1.13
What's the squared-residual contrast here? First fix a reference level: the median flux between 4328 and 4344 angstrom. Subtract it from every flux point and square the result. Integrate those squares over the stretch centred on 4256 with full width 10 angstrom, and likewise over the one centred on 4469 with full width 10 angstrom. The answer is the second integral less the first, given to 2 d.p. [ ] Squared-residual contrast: 0.40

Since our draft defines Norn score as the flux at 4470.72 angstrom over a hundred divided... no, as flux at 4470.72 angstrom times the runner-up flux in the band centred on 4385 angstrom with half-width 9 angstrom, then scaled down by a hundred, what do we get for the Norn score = 0.0188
